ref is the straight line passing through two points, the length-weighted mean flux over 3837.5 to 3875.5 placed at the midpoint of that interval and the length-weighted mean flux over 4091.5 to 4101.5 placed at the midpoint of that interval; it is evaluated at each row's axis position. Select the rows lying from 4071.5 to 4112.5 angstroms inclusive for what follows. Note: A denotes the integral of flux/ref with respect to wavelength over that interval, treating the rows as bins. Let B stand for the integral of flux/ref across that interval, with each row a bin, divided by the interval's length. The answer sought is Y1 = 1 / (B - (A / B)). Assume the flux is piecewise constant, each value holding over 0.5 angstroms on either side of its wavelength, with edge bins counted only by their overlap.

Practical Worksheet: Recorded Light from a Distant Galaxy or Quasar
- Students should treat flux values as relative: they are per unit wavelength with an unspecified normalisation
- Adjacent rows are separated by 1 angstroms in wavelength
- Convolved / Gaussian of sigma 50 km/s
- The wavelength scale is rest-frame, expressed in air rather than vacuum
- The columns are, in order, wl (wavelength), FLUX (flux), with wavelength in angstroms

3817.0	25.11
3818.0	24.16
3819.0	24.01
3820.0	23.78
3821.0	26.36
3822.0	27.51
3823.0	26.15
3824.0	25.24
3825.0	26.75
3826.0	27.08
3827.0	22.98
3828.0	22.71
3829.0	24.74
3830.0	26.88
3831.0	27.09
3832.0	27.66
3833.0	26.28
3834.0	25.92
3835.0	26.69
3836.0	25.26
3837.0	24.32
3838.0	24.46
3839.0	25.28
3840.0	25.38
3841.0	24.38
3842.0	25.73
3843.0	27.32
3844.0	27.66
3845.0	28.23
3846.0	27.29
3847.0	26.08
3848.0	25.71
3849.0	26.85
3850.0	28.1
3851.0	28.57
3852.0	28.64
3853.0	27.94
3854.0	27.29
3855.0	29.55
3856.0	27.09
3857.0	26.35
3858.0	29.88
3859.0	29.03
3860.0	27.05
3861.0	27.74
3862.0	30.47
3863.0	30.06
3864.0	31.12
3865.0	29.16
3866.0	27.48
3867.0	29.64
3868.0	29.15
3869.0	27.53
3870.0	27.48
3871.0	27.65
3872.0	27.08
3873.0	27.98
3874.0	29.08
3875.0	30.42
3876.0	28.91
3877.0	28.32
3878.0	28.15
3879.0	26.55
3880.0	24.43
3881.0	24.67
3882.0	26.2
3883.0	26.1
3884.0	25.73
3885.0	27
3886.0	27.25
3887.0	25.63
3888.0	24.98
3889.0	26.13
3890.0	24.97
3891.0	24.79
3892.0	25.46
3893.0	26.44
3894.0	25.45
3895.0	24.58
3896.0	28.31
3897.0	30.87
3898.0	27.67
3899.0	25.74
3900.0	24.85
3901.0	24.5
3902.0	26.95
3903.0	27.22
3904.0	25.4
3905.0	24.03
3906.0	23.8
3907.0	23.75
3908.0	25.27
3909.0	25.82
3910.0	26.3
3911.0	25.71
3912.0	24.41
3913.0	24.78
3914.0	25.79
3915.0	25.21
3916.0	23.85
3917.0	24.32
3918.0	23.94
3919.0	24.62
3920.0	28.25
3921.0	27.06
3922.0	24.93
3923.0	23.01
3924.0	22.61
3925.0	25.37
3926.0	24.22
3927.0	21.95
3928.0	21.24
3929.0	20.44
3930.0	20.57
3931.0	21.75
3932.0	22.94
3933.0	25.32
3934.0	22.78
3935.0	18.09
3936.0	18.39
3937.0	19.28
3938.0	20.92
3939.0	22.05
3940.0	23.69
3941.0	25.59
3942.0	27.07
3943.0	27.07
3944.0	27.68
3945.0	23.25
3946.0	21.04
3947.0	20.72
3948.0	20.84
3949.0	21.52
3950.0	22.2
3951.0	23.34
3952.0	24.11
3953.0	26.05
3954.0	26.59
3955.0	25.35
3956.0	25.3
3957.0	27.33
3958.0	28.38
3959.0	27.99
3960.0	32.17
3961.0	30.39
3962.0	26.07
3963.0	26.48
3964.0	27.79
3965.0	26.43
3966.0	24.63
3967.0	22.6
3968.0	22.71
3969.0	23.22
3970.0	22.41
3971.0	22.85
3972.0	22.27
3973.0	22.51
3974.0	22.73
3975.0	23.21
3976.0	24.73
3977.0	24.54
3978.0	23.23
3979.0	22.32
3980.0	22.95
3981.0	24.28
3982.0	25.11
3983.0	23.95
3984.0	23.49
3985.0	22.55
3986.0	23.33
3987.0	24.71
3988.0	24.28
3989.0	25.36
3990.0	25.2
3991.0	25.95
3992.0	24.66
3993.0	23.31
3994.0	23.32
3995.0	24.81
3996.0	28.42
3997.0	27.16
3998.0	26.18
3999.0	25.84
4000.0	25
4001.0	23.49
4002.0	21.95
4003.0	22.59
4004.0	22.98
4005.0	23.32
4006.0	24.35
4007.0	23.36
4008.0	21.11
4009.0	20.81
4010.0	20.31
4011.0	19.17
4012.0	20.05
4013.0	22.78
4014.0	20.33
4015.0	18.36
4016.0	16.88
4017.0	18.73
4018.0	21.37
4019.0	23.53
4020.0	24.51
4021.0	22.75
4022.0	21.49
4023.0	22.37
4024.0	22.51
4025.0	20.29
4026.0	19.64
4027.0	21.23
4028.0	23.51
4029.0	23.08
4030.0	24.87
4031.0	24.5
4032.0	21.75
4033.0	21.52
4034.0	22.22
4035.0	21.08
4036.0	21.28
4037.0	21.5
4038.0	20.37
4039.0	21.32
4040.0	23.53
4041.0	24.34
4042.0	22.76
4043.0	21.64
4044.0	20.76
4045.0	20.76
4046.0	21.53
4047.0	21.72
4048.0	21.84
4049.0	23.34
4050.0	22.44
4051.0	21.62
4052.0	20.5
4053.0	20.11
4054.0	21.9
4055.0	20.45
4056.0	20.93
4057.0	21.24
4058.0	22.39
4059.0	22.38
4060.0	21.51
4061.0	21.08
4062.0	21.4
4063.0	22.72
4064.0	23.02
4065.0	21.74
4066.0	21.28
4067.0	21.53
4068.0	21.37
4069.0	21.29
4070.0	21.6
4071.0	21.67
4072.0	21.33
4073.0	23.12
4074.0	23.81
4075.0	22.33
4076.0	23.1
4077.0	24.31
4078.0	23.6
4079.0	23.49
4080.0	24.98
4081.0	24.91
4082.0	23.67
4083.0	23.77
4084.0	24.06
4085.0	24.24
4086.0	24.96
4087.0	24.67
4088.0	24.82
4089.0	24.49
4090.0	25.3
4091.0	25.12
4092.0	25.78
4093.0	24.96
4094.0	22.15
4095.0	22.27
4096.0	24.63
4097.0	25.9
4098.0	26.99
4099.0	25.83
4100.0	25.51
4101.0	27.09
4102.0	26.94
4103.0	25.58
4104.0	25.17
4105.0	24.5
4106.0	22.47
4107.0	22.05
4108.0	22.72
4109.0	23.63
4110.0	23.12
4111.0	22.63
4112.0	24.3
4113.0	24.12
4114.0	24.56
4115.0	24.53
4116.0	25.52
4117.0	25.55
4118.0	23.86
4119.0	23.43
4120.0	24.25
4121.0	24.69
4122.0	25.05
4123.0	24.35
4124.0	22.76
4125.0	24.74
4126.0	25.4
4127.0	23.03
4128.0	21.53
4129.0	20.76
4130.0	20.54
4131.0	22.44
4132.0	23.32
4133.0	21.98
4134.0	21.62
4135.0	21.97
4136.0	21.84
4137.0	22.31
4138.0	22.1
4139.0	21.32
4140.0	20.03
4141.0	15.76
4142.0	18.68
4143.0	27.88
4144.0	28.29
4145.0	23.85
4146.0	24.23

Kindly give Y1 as -0.02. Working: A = 39.5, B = 0.96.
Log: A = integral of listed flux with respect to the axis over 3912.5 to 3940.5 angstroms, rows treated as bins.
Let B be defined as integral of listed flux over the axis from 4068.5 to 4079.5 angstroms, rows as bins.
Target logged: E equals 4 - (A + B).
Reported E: -893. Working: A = 647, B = 250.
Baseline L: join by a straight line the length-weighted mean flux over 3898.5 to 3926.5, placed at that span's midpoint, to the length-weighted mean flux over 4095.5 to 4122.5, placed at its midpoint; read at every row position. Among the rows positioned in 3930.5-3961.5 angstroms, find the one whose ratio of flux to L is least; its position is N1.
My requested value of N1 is 3935.0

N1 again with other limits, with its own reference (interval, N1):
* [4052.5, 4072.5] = 4053.0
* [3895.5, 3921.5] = 3907.0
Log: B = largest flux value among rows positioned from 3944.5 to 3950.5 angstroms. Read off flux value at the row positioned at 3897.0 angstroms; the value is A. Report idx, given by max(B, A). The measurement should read 30.9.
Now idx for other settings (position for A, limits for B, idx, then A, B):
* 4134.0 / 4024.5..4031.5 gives 24.9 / 21.62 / 24.87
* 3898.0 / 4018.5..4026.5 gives 27.7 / 27.67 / 24.51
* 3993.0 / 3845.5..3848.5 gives 27.3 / 23.31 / 27.29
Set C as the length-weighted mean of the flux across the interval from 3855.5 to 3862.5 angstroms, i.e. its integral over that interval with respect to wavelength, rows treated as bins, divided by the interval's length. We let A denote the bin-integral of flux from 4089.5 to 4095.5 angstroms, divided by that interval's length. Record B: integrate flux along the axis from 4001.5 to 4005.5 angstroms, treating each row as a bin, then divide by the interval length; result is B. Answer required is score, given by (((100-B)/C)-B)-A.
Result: -44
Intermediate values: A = 24.3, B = 23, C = 28.2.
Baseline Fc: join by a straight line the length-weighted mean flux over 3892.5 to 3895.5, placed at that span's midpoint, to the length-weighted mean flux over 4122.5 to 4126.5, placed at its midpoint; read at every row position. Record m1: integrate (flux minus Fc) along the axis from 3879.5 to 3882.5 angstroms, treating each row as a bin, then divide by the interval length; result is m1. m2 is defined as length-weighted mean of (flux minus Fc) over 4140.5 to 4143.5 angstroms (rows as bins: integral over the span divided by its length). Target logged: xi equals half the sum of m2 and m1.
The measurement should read -2.0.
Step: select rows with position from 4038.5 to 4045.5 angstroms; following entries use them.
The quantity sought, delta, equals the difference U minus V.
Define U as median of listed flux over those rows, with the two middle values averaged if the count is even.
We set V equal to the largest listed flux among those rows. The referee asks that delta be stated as -2.7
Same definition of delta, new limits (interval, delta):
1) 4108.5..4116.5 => -1.3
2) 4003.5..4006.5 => -1.0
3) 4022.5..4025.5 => -0.1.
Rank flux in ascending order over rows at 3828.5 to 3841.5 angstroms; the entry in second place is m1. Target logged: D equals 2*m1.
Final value 48.8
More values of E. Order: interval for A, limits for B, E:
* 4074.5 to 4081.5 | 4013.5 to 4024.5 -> -396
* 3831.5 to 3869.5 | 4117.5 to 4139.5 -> -1542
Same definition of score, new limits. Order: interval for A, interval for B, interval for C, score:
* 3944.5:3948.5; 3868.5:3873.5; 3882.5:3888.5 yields -46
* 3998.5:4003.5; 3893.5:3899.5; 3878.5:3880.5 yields -48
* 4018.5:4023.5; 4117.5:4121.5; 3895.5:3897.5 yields -44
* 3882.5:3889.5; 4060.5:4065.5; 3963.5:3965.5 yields -45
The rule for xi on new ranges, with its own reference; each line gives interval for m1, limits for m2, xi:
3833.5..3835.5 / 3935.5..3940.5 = -1.9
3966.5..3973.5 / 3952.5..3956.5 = -0.9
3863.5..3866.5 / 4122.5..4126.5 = 1.8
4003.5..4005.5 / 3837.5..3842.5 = -1.2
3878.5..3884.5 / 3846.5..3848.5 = 0.1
